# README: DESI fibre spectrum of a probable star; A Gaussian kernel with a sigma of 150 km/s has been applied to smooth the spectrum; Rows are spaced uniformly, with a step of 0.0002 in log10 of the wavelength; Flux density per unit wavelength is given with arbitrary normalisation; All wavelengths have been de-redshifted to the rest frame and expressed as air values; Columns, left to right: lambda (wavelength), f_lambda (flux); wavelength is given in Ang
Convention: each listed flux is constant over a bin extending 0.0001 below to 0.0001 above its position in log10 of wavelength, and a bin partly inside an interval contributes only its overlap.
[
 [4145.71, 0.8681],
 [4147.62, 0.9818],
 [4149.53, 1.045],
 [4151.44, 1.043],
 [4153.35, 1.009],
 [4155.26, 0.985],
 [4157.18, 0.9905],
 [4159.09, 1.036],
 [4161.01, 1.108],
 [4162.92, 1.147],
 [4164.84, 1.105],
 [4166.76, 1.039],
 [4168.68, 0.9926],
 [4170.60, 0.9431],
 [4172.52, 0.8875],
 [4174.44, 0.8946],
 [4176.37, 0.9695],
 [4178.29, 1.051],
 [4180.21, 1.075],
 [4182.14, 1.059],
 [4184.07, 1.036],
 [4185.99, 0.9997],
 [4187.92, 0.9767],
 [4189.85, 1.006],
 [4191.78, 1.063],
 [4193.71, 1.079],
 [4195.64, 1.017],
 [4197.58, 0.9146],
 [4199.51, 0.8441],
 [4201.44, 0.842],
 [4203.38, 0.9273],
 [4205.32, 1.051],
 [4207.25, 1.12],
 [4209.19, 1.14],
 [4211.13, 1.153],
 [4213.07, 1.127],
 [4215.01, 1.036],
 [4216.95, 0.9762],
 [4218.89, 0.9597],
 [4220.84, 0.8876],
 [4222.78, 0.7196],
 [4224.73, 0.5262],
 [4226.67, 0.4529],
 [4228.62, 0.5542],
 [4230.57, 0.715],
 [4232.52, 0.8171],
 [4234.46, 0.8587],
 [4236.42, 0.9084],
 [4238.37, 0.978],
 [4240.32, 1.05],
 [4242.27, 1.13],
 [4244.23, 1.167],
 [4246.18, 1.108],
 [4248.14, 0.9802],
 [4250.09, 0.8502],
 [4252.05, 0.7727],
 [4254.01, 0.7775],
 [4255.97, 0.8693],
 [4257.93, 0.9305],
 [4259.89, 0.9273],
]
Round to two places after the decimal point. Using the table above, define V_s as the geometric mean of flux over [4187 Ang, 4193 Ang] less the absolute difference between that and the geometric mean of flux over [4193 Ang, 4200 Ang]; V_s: 0.96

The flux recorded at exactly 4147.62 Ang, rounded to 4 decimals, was 0.9818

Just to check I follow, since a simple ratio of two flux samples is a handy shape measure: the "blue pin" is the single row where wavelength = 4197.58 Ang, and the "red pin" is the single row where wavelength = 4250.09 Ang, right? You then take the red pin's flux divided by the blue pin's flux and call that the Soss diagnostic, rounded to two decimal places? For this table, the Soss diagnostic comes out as 0.93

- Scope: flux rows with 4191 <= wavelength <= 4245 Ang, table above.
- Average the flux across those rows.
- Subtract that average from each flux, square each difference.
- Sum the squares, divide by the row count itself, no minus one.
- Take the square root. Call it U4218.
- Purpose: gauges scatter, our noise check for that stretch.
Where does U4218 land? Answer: 0.19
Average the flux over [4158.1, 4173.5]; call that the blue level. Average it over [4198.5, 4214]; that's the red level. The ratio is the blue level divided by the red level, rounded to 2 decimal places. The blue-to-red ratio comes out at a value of 1.01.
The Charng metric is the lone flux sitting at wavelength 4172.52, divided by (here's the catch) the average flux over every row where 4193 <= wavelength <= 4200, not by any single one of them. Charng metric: 0.92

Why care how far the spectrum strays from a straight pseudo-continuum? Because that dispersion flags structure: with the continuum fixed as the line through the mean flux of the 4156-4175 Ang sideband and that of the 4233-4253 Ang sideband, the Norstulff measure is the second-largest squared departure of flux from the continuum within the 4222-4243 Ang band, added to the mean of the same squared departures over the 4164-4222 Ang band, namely 0.22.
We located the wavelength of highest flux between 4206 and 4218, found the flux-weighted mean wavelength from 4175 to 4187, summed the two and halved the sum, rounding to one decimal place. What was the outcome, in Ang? 4196.2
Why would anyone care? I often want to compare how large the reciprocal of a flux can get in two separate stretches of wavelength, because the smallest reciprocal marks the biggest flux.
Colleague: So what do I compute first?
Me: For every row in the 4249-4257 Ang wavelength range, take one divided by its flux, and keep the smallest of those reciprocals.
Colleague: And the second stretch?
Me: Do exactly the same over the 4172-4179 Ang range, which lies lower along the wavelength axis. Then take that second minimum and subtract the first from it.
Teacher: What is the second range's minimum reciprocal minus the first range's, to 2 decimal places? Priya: -0.20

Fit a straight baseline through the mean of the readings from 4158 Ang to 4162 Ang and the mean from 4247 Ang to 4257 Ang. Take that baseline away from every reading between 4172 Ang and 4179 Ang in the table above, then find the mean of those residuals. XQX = -0.08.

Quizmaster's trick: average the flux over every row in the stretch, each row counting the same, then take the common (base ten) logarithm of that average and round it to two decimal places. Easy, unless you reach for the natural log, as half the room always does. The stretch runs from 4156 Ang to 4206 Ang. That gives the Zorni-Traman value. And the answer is 0.00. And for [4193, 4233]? -0.05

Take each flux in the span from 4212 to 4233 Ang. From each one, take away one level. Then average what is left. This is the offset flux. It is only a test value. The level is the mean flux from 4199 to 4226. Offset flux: -0.15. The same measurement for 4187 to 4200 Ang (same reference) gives 0.04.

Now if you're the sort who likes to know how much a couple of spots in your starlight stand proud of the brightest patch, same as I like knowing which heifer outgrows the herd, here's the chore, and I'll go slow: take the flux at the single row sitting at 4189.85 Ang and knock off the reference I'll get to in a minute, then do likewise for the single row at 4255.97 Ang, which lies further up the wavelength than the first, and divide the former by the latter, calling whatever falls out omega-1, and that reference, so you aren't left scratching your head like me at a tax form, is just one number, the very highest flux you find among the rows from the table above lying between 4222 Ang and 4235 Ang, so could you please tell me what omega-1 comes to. 14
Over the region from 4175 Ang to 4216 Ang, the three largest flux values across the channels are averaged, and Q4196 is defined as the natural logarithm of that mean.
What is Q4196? 0.131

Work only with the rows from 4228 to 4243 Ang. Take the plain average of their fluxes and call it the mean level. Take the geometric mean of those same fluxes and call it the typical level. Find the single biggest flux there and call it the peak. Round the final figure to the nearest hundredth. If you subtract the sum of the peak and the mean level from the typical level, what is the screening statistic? -1.15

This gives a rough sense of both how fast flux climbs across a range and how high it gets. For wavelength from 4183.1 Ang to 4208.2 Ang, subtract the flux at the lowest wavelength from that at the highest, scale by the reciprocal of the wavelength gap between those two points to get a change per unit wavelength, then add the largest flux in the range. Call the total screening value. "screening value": 1.12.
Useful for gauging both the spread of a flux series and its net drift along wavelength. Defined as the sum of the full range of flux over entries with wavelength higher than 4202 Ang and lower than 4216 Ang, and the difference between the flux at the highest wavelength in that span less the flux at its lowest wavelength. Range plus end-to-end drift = 0.33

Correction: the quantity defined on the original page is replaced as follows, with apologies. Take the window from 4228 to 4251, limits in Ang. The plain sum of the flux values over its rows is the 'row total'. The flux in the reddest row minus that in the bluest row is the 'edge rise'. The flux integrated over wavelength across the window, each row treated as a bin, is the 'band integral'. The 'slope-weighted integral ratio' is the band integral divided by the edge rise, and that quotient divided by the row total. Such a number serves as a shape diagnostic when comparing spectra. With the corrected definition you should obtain 7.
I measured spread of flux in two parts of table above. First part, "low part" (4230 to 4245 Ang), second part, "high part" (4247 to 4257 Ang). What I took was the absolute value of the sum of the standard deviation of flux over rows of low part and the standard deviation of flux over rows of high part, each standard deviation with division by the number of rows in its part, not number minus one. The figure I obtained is 0.22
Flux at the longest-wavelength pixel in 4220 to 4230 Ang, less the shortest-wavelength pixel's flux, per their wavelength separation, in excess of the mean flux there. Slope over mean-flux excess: -0.67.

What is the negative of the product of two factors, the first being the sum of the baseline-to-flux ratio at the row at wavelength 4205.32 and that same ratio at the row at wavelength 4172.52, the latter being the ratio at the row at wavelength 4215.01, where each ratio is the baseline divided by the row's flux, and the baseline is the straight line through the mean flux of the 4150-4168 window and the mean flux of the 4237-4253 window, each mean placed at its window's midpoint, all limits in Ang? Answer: -2.12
